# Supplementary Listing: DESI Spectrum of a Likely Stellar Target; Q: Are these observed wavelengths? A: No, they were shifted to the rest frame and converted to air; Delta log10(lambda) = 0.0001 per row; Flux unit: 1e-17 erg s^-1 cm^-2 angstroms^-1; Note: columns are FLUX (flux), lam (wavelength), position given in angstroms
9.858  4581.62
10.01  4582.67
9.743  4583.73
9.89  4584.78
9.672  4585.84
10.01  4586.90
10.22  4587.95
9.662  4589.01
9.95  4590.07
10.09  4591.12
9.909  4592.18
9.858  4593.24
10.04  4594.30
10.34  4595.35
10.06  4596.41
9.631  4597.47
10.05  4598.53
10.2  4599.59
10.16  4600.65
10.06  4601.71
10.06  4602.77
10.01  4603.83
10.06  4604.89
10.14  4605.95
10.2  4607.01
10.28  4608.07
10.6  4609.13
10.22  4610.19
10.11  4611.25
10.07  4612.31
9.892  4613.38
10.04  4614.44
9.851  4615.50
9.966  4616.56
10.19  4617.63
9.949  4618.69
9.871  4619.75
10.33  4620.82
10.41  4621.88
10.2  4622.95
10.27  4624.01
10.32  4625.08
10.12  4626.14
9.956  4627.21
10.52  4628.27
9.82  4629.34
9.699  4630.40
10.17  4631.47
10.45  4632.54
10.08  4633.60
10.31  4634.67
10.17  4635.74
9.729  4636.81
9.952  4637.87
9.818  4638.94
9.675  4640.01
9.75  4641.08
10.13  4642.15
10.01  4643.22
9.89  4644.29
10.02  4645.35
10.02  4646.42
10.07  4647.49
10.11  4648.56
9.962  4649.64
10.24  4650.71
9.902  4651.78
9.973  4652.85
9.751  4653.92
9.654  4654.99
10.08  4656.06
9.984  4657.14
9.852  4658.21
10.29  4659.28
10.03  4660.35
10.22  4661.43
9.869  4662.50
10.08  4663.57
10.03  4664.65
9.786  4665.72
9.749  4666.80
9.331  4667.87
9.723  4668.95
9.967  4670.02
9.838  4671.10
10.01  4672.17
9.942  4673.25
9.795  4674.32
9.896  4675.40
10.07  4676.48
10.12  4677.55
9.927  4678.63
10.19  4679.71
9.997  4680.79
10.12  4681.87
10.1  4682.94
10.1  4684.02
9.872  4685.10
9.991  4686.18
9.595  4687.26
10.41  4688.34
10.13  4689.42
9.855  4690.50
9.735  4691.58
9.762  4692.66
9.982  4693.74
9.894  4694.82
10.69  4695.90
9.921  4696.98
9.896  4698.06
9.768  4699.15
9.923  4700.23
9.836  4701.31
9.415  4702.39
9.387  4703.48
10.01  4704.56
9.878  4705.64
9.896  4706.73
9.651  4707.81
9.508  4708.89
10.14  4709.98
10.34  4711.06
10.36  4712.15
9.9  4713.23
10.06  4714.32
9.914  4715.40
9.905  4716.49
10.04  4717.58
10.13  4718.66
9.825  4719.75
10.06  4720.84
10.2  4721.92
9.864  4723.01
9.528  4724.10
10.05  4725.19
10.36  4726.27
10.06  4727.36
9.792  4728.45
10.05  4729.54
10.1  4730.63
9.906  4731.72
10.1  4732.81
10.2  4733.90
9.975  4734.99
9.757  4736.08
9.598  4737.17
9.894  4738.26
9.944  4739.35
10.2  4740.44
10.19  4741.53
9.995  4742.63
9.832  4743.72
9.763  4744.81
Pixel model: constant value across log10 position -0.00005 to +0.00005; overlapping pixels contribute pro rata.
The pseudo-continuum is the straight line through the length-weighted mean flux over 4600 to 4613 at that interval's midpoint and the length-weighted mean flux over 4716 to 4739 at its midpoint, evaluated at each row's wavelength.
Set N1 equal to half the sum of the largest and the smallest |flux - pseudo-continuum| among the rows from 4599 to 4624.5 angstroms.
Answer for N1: 0.23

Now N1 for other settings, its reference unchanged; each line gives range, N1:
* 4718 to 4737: 0.23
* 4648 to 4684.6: 0.37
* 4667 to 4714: 0.37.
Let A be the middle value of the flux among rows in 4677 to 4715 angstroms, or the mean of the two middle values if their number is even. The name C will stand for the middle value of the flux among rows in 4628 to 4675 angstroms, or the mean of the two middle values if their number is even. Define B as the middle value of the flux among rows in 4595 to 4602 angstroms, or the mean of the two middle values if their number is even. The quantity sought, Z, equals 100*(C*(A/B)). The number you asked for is 983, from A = 9.9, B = 10.1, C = 10.0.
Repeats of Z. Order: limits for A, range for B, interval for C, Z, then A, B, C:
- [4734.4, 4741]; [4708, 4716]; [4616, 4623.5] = 1005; 9.9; 10.1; 10.2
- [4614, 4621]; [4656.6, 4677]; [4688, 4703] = 992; 10.0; 9.9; 9.9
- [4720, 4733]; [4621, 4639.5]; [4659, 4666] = 992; 10.1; 10.2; 10.0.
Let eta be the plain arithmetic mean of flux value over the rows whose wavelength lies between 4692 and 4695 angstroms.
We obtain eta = 9.9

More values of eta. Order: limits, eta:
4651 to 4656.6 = 9.9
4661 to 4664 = 10.1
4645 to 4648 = 10.0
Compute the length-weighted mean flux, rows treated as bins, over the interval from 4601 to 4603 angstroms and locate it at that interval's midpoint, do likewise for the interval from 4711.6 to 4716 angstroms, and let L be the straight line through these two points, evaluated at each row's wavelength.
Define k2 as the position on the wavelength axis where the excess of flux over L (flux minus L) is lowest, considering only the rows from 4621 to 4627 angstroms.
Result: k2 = 4626.14 angstroms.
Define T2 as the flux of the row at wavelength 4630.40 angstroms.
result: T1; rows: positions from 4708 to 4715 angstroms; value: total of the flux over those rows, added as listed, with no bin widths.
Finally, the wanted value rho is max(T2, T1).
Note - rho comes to 60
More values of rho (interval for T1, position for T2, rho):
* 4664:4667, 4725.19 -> 30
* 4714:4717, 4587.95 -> 30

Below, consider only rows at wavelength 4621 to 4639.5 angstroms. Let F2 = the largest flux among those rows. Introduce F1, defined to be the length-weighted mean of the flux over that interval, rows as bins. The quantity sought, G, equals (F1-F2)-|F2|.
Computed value -10.9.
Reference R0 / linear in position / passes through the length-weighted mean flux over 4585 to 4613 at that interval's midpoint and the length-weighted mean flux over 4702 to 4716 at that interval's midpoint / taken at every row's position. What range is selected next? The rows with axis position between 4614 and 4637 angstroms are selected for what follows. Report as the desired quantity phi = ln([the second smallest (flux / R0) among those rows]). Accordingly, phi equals -0.03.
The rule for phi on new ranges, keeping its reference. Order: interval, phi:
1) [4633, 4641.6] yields -0.03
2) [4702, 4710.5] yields -0.05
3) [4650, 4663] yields -0.02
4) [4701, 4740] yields -0.05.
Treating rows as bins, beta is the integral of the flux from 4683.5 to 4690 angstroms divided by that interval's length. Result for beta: 10.0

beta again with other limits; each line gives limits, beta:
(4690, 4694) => 9.8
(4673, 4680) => 10.0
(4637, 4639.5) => 9.9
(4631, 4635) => 10.3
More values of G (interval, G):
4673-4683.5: -10.4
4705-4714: -10.8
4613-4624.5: -10.7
